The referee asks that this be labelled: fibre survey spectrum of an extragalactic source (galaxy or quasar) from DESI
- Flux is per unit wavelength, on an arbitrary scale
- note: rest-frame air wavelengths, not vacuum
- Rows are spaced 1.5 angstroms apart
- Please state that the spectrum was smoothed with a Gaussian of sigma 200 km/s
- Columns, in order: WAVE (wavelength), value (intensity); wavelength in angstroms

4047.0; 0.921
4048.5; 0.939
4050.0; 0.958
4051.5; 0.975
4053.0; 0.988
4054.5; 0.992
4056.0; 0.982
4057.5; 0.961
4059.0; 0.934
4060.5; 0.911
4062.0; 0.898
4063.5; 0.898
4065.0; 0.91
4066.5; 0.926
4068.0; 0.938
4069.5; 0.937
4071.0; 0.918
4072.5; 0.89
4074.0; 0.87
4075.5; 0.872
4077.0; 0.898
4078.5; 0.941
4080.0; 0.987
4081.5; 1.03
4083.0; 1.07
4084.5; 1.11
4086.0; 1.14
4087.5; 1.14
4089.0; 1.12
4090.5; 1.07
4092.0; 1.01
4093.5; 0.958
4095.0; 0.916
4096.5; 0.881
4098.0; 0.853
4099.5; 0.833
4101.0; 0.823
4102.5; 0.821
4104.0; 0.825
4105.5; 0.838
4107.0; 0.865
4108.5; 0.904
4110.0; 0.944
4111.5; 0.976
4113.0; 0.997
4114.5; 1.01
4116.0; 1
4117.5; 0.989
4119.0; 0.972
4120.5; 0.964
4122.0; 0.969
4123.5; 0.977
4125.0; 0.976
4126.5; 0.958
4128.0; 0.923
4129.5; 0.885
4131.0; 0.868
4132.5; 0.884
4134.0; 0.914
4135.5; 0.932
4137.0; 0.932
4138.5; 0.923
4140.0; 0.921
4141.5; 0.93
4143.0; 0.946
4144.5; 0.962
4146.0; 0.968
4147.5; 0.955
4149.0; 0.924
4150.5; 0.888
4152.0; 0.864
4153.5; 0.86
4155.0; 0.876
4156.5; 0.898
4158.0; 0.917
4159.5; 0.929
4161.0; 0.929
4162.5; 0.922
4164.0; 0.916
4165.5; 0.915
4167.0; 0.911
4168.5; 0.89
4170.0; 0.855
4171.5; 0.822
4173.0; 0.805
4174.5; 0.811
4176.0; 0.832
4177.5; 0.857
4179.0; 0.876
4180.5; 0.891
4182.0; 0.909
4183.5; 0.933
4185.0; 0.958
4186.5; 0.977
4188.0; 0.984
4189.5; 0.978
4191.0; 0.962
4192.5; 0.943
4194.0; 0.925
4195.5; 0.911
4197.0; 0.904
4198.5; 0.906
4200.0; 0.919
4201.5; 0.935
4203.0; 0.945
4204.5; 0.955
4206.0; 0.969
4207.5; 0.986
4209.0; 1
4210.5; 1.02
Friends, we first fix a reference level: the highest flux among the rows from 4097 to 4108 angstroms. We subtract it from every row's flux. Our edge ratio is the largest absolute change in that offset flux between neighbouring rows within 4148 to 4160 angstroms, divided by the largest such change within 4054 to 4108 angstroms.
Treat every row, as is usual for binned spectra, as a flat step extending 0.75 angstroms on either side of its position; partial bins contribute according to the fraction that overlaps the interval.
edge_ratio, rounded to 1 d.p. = 0.6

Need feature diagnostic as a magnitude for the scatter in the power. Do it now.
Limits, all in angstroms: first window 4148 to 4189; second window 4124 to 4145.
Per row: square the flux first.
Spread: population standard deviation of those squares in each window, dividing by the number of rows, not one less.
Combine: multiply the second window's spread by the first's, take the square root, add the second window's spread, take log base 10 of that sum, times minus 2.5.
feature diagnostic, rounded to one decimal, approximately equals 2.3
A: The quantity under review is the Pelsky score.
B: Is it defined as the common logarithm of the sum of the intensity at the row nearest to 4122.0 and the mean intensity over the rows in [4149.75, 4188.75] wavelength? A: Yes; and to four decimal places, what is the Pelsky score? 0.2700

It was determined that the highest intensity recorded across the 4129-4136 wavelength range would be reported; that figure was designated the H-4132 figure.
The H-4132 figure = 0.932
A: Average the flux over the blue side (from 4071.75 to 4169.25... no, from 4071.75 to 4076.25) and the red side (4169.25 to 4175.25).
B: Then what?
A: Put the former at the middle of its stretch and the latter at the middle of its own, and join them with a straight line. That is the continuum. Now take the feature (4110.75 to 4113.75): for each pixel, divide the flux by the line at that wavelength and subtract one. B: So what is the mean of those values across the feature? 0.152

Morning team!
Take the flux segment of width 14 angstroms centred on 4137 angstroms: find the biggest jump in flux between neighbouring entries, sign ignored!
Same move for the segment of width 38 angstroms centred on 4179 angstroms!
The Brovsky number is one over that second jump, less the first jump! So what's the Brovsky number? 29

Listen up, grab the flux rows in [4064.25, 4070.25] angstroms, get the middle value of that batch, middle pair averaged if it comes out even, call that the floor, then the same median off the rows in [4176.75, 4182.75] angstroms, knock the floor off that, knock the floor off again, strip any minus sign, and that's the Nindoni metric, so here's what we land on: 0.98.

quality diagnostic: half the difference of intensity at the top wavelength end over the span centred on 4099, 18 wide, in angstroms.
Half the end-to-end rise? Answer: -0.10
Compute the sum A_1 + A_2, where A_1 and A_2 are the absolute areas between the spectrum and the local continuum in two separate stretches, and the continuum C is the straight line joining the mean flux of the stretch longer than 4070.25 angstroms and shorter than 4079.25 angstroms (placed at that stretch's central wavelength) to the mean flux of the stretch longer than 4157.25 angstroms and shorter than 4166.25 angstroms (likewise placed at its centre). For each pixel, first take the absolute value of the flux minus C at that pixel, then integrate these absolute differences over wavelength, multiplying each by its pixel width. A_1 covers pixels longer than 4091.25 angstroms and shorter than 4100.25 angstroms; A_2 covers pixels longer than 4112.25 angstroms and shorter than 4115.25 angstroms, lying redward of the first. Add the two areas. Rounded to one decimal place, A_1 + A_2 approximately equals 0.8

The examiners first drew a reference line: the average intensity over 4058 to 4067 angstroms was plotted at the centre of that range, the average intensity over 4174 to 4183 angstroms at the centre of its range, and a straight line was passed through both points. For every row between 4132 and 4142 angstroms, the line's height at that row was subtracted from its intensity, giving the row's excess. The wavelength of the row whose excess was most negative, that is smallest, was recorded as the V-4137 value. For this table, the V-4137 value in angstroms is 4132.5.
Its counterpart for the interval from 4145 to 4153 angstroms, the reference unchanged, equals 4152.0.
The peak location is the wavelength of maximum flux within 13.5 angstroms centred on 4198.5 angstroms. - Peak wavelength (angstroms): 4204.5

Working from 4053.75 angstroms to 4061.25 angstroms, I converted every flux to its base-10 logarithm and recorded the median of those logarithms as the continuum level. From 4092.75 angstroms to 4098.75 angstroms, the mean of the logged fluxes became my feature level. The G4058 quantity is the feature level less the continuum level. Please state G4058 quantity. -0.028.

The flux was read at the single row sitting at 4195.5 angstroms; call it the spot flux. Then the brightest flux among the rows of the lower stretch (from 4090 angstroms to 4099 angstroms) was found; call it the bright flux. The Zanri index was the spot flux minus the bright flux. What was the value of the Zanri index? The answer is -0.159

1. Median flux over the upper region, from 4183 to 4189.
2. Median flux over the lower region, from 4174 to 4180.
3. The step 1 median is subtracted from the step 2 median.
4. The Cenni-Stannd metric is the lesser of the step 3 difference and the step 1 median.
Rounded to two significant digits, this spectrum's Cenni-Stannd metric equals -0.12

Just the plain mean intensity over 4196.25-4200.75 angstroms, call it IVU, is 0.91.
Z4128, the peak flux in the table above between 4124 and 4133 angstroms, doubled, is 1.95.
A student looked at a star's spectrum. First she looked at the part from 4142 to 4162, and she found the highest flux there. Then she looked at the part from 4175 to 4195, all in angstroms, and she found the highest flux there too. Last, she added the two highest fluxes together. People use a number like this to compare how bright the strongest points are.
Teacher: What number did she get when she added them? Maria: 1.95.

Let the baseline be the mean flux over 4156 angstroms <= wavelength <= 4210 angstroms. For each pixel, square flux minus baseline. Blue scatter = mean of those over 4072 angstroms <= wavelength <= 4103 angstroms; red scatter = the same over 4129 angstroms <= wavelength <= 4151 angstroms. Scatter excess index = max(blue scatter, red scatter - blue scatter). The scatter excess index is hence 0.014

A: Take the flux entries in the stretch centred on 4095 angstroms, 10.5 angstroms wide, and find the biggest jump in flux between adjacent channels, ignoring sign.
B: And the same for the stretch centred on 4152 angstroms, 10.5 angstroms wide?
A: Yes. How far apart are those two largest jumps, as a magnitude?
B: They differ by 0.024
